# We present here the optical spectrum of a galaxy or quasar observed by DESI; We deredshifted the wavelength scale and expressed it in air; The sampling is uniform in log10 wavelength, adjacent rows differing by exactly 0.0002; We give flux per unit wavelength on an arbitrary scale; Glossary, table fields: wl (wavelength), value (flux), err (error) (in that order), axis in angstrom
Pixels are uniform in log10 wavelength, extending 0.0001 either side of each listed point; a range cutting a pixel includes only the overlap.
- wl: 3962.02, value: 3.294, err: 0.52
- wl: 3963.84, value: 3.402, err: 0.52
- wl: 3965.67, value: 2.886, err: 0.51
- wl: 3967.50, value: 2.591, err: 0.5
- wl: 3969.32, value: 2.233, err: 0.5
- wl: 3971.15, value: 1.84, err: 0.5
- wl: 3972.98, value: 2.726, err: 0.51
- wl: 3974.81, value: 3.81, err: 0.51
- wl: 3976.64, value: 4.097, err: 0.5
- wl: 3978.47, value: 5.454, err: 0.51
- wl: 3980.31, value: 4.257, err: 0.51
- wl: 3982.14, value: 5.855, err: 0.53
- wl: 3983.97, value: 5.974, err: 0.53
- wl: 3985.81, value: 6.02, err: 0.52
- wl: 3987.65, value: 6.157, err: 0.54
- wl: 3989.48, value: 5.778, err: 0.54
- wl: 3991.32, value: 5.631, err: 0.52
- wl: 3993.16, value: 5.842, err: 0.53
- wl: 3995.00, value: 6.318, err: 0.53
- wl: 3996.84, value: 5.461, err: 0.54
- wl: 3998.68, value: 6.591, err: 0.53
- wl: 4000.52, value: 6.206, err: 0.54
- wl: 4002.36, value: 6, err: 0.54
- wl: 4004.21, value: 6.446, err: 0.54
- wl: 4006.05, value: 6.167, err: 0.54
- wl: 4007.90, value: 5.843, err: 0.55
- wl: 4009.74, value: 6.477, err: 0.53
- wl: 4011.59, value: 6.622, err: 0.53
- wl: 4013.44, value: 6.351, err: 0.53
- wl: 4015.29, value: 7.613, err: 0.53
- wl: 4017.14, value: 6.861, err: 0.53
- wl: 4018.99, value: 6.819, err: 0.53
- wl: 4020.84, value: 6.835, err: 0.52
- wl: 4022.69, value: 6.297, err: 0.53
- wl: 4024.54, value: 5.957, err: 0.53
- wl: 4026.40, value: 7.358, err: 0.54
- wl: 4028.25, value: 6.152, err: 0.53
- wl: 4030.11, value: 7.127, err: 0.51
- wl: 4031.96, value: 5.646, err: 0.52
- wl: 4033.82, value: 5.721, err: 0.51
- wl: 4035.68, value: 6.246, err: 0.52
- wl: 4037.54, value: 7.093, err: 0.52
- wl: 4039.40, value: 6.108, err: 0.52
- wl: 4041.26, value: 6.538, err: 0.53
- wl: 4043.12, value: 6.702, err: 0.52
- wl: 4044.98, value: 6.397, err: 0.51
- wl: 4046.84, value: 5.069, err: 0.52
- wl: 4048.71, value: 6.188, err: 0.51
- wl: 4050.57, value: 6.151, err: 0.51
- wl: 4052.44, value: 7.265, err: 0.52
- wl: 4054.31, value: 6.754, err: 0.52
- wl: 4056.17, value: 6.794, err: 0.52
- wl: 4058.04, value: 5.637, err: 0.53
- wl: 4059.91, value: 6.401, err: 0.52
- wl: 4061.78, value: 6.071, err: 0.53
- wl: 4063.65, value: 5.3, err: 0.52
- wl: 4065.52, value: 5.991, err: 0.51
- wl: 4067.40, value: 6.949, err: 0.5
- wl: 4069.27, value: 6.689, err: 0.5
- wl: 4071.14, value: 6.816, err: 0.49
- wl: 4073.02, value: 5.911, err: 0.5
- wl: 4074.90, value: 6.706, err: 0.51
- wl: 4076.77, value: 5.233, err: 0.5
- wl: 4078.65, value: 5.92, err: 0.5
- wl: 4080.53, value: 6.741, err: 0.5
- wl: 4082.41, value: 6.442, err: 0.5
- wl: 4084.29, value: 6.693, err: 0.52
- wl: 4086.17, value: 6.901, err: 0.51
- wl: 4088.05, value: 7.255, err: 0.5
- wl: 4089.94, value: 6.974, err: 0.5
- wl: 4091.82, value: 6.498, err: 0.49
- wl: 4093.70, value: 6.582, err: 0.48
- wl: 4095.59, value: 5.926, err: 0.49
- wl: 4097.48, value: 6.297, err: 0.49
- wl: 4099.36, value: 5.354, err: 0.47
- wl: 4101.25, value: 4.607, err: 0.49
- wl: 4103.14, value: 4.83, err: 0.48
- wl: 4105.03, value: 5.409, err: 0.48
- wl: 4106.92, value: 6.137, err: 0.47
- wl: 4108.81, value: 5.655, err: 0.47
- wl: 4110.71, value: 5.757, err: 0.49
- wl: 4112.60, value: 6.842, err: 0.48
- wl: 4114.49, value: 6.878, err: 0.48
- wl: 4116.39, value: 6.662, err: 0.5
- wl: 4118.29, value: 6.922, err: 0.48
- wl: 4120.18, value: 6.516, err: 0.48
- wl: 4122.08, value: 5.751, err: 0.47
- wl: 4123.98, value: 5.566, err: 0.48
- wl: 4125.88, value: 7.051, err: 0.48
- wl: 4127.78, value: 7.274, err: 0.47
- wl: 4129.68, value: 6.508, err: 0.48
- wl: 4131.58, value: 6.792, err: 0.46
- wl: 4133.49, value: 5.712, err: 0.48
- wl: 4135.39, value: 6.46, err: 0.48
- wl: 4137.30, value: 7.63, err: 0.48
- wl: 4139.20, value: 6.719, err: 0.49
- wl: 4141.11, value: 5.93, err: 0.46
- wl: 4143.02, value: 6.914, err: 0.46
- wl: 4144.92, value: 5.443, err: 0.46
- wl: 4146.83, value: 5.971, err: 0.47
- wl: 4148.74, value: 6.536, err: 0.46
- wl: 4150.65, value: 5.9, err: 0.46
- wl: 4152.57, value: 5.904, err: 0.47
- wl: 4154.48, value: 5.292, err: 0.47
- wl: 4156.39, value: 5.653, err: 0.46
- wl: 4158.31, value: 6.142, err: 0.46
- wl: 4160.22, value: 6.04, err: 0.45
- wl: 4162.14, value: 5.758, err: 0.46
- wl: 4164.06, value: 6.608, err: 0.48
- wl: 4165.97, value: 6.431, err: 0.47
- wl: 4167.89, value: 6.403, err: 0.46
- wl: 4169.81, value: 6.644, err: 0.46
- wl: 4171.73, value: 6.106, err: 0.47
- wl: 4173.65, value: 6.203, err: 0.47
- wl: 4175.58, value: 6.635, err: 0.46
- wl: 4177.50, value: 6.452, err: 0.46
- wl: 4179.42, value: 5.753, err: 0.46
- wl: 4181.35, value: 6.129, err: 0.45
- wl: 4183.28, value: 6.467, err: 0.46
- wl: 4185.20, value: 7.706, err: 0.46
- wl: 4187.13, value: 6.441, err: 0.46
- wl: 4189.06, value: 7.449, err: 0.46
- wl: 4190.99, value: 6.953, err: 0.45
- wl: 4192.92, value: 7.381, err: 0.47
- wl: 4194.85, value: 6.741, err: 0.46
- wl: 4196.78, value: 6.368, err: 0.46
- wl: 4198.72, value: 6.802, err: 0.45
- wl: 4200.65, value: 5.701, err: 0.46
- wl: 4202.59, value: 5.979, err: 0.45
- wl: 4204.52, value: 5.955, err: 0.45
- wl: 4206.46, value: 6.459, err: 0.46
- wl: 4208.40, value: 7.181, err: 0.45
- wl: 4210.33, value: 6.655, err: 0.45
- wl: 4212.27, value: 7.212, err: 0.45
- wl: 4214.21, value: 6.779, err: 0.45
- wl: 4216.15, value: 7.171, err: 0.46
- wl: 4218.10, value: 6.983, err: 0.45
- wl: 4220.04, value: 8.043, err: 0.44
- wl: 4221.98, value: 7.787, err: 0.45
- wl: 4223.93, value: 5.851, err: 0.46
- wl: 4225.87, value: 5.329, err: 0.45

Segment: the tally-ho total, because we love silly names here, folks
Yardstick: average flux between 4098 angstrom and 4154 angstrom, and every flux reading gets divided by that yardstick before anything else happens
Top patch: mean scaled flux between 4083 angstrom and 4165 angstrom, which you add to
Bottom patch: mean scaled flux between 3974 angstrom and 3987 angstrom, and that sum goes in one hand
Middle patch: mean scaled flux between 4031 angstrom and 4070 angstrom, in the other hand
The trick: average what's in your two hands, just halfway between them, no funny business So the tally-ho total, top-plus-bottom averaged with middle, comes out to 1.42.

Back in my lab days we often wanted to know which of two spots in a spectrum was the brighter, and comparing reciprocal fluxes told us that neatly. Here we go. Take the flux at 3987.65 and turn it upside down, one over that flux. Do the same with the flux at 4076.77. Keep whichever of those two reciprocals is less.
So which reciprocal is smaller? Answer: 0.162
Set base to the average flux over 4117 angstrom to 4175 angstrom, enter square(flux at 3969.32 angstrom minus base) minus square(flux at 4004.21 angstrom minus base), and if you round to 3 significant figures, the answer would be 16.5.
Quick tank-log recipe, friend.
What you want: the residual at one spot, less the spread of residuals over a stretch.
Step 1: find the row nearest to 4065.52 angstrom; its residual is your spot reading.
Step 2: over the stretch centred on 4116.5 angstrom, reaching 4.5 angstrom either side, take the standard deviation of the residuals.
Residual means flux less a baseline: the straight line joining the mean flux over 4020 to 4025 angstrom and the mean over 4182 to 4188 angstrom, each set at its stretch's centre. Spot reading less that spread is -0.7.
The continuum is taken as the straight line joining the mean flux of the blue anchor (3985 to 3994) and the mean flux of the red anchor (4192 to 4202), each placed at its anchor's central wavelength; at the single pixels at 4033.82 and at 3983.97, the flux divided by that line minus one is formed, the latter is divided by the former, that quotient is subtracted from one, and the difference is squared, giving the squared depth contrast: 2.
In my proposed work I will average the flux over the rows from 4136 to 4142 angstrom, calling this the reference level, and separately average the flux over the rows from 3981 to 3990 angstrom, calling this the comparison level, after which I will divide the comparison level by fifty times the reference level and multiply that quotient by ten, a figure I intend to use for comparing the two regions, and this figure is 0.176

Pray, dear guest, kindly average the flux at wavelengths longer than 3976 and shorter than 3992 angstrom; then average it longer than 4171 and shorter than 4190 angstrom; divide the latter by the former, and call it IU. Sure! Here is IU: 1.19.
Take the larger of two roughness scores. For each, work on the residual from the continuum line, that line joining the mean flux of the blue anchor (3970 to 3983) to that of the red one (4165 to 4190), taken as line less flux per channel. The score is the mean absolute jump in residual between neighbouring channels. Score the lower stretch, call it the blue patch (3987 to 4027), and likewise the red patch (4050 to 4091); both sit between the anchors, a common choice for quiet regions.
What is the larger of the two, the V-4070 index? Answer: 0.61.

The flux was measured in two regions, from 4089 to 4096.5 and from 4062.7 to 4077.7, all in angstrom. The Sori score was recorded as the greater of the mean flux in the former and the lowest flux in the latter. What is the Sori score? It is 6.50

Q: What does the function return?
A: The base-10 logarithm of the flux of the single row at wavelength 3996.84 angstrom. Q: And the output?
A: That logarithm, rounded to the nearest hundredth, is 0.74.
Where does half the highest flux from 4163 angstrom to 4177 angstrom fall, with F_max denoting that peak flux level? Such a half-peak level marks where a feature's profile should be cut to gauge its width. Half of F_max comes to 3.3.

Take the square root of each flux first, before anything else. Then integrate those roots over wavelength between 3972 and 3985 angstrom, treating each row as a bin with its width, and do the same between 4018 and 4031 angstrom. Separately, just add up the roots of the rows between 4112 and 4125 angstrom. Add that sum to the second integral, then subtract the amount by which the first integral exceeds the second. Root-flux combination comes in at 57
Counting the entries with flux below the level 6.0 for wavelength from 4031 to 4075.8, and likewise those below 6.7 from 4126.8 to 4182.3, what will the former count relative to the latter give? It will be 0.29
